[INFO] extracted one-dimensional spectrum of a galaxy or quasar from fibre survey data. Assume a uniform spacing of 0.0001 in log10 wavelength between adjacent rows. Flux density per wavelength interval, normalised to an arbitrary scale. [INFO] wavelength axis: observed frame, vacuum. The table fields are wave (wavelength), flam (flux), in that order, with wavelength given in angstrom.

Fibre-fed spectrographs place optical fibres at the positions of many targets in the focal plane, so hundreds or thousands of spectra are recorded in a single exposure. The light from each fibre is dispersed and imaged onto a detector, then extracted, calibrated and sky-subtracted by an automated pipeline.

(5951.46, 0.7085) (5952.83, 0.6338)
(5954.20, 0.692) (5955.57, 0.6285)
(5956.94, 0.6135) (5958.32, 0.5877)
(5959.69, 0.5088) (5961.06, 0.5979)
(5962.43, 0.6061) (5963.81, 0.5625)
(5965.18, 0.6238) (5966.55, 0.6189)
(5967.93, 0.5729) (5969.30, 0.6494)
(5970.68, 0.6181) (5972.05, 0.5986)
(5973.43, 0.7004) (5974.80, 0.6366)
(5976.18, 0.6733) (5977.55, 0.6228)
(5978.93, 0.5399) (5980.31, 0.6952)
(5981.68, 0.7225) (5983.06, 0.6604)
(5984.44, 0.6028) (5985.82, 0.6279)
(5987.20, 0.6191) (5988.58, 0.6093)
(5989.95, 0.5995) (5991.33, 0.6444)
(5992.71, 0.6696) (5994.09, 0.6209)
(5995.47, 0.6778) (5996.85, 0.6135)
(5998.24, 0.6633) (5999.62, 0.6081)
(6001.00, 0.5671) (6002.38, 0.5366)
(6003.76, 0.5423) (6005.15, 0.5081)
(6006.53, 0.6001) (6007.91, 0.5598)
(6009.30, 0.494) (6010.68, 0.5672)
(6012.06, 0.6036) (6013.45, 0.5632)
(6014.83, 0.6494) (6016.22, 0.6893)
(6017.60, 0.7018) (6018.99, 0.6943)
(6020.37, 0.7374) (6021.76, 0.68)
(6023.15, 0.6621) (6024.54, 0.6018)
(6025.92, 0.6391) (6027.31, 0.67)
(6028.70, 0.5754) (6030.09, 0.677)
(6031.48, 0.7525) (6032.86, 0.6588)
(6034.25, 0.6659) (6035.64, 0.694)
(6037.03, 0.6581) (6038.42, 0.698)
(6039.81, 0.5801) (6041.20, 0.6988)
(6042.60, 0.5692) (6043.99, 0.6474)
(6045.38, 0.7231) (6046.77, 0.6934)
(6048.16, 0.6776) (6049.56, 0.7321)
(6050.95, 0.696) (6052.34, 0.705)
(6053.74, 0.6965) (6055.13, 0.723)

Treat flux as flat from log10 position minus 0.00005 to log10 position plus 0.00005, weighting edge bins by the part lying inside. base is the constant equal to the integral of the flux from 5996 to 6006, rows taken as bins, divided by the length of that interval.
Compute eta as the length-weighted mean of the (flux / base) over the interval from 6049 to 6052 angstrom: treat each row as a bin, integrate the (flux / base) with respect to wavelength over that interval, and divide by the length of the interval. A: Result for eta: 1.23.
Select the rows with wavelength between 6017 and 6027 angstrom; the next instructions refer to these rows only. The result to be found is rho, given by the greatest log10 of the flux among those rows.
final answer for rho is -0.13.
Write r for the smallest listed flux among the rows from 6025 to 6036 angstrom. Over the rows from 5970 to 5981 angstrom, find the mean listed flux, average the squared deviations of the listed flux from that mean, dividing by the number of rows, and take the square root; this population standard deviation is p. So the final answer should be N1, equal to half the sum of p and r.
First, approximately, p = 0.050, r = 0.5754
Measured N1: 0.313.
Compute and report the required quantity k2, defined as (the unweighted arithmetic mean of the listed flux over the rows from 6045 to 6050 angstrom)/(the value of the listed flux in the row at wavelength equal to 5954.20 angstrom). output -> 1.02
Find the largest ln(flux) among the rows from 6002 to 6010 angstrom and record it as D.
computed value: -0.51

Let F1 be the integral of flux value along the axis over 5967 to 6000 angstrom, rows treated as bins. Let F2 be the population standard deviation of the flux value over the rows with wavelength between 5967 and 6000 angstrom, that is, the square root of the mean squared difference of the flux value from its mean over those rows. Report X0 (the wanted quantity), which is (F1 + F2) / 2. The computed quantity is 10.5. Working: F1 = 21.0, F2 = 0.041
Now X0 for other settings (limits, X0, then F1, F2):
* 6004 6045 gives 13.1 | 26.1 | 0.064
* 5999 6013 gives 3.9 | 7.8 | 0.037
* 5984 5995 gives 3.5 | 6.9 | 0.022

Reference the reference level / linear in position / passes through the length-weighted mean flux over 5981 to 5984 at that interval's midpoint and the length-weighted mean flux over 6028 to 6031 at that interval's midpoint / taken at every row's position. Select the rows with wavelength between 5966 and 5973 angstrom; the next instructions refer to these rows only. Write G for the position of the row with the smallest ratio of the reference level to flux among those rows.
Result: 5969.30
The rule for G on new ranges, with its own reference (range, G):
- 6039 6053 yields 6049.56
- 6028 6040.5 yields 6031.48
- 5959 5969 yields 5965.18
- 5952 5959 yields 5954.20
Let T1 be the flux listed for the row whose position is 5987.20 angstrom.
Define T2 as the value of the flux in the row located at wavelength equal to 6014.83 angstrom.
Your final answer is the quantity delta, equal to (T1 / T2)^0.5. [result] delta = 0.98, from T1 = 0.6191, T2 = 0.6494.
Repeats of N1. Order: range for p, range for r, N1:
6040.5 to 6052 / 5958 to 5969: 0.279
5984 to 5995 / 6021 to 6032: 0.299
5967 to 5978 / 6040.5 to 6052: 0.304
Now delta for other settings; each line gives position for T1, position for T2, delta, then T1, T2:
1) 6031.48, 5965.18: 1.10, 0.7525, 0.6238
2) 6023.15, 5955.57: 1.03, 0.6621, 0.6285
